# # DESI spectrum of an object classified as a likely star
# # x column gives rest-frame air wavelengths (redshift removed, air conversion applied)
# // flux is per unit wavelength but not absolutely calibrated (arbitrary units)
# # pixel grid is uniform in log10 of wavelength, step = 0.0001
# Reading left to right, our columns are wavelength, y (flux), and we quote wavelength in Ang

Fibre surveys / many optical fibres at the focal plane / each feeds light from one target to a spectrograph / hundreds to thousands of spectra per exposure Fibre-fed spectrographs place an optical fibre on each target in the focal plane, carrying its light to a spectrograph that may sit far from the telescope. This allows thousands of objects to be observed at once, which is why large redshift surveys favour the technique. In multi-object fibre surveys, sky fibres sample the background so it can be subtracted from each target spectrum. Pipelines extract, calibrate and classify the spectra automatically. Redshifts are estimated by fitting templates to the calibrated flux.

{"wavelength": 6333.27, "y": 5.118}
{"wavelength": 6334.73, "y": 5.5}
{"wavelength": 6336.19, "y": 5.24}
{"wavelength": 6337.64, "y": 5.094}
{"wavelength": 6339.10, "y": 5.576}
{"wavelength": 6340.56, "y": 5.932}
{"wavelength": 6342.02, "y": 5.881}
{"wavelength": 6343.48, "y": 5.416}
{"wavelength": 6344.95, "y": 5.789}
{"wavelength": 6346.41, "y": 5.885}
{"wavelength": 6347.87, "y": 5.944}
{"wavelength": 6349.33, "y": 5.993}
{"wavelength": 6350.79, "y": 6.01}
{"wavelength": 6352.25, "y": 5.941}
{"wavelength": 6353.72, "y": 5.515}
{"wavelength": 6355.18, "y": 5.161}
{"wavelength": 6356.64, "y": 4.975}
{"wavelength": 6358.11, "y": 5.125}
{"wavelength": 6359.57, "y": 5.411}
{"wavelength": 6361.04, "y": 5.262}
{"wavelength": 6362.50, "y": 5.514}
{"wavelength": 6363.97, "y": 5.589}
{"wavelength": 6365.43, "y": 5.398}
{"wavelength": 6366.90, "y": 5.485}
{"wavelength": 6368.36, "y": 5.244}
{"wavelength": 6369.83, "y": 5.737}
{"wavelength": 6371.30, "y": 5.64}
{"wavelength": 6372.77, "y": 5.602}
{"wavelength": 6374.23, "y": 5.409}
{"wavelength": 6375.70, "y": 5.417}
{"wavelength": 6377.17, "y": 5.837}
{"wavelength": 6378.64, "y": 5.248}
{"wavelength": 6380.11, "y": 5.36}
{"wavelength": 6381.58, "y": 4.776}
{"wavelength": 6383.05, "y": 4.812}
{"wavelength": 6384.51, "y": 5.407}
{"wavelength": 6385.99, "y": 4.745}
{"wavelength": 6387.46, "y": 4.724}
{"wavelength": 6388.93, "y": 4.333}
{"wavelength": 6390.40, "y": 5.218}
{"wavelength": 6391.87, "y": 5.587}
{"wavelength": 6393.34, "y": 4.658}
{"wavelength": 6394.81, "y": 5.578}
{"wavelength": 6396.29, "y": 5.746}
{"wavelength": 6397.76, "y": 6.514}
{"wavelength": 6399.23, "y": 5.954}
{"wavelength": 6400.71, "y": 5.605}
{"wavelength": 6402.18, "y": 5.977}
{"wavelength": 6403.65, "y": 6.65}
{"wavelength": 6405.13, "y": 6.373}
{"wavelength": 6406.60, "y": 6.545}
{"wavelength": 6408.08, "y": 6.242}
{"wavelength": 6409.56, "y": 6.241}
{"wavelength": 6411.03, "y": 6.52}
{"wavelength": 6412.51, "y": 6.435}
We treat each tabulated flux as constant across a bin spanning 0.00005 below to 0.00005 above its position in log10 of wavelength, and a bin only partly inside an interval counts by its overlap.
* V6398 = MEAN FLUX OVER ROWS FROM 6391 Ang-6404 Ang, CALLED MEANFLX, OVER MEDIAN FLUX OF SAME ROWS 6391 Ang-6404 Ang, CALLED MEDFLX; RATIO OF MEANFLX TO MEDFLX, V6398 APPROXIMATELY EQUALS 1.01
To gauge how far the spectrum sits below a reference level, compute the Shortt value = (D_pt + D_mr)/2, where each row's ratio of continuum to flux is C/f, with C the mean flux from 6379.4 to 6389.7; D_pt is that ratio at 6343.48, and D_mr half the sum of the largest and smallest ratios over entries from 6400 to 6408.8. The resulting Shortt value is 0.85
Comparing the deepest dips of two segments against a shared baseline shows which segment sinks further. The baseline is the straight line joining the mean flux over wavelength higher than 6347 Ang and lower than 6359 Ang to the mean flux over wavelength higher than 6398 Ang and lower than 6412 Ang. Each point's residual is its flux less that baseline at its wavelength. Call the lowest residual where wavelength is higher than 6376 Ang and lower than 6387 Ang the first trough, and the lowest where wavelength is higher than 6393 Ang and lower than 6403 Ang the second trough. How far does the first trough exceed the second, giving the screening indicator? 0.18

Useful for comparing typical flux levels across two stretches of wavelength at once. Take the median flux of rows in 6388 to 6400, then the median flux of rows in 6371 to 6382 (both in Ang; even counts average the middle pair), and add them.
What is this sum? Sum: 11.0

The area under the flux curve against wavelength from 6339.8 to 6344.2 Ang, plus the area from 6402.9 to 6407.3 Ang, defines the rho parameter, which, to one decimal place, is 54.0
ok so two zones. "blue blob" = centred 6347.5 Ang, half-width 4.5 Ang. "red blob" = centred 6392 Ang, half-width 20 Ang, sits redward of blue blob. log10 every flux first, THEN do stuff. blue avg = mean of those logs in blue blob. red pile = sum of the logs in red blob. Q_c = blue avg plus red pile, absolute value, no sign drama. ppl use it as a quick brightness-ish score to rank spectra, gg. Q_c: 21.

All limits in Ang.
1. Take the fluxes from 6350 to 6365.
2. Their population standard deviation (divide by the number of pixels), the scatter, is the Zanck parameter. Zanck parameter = 0.32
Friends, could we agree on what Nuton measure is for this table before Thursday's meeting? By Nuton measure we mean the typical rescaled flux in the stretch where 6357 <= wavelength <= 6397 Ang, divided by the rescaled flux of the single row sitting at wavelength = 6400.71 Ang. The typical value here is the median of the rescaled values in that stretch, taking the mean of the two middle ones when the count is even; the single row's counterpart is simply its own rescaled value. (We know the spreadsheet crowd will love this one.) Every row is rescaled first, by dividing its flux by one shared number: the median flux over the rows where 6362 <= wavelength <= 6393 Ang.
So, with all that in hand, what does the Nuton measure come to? 0.96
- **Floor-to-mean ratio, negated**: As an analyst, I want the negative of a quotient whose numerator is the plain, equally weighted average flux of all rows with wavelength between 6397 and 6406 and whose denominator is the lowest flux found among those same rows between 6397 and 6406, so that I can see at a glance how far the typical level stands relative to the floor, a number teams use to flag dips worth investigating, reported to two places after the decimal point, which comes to -1.10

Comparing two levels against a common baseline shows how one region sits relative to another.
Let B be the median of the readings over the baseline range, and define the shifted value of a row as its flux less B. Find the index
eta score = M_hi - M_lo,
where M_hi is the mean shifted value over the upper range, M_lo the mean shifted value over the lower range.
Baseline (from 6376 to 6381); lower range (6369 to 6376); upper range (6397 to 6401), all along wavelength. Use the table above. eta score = 0.5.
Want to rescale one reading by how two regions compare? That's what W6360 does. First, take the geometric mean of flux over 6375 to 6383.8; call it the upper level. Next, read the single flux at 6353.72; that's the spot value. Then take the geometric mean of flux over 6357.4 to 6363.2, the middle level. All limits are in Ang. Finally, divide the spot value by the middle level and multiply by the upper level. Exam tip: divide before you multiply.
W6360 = 5.41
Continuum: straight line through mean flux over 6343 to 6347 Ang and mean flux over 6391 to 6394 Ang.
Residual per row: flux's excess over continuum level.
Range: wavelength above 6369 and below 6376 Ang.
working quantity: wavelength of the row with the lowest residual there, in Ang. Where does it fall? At 6374.23 Ang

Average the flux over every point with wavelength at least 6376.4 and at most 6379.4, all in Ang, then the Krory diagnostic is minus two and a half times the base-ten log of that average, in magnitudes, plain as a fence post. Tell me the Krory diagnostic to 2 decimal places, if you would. -1.86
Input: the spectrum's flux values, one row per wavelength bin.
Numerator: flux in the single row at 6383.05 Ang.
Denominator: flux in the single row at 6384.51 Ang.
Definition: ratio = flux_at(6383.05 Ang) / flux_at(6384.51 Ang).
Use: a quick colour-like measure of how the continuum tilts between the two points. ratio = 0.89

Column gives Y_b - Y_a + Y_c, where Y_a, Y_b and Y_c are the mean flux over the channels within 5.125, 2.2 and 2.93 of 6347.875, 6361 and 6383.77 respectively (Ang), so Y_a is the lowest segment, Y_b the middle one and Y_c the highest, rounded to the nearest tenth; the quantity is 4.5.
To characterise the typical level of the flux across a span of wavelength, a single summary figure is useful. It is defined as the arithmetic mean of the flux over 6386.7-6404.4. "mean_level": 5.55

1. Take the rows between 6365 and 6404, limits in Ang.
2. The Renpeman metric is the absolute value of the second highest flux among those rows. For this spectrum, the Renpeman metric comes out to 6.51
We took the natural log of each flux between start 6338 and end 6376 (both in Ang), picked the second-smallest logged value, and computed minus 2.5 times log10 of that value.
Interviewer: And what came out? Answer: -0.533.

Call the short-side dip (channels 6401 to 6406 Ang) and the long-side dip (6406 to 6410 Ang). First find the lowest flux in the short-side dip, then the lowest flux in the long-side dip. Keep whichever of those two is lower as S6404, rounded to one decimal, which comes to 6.0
